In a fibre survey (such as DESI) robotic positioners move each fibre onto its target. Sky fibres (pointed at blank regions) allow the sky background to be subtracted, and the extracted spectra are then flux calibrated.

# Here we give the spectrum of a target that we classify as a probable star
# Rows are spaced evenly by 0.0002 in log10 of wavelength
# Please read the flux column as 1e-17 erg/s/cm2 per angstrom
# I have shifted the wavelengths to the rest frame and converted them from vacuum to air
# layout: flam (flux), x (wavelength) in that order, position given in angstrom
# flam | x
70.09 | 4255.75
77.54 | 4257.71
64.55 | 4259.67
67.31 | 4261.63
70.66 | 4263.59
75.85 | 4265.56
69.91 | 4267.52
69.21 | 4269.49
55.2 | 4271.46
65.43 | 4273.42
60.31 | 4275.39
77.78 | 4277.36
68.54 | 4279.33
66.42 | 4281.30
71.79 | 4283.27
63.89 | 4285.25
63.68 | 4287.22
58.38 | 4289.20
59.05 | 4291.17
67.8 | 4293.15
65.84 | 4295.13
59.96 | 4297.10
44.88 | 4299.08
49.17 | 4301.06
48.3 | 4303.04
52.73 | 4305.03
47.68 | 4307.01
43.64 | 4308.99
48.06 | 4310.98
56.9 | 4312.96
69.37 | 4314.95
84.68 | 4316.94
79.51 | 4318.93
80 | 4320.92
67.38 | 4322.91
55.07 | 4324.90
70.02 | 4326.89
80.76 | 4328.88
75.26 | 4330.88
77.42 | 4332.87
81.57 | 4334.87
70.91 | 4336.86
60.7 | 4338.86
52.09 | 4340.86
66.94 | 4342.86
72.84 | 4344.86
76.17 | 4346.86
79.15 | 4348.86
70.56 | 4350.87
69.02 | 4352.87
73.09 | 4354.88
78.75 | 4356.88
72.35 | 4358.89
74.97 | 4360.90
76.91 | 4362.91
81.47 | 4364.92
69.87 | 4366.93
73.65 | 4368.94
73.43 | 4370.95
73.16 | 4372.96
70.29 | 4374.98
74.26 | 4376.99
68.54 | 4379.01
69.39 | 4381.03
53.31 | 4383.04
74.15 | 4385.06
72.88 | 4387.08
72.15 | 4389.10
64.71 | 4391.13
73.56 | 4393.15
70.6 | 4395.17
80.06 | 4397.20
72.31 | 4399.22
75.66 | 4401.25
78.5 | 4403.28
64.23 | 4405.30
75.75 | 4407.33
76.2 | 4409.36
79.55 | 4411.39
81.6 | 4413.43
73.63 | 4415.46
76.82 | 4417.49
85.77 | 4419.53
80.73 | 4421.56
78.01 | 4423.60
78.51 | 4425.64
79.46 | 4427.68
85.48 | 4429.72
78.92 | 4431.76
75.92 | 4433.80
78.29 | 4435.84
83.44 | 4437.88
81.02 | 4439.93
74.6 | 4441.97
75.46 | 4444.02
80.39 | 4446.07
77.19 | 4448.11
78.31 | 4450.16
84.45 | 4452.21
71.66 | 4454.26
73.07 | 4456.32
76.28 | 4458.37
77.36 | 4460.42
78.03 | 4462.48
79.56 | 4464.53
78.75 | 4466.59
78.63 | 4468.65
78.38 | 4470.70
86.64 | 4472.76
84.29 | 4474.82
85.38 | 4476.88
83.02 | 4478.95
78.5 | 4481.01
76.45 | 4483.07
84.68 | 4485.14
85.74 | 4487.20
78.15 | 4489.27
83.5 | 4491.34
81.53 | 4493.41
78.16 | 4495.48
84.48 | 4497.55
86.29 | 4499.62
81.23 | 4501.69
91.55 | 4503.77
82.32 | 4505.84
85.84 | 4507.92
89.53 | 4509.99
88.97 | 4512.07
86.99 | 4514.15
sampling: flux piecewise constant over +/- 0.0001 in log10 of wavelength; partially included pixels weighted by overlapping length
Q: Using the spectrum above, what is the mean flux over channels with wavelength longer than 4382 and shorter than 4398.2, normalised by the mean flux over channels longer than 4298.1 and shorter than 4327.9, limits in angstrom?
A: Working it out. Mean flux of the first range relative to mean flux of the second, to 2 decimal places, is 1.17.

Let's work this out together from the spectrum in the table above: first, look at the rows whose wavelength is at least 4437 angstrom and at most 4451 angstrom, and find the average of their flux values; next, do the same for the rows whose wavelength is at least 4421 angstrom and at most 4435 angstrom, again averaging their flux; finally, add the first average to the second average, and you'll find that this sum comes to 158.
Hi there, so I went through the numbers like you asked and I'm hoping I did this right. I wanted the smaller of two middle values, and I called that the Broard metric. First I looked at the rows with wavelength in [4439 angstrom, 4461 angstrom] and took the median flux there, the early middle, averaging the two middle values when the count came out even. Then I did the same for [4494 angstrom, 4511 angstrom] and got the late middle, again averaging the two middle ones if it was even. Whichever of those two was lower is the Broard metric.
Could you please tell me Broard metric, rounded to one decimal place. 77.2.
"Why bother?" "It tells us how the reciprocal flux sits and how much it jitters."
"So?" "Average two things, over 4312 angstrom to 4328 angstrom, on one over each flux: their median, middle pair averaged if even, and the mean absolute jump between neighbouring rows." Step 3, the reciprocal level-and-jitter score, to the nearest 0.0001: 0.0083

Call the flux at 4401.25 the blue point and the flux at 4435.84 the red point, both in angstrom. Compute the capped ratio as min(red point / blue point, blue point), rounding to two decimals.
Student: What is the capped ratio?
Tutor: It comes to 1.03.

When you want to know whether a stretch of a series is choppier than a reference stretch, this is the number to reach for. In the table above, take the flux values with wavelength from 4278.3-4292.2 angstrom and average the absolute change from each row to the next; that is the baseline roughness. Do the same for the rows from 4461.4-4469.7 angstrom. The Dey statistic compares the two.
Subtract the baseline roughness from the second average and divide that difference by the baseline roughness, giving -0.8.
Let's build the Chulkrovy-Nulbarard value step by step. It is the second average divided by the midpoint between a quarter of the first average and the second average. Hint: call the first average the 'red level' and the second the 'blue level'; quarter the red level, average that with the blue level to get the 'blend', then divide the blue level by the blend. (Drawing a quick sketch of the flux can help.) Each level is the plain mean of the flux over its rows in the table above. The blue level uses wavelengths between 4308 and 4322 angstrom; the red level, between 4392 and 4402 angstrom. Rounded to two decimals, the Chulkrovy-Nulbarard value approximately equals 1.56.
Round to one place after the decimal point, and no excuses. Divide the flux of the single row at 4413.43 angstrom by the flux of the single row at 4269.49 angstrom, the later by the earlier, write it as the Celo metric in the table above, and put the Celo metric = 1.2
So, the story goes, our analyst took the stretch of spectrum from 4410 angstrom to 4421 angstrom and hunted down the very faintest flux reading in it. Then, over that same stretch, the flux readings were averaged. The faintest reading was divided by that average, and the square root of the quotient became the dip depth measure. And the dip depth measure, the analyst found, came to 0.963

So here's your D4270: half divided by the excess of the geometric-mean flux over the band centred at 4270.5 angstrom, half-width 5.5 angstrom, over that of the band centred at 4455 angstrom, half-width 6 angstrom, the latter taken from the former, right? -0.045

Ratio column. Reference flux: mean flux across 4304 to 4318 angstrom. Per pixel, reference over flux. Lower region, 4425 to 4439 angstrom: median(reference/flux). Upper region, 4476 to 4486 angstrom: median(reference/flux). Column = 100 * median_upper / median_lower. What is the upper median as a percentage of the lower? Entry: 95.1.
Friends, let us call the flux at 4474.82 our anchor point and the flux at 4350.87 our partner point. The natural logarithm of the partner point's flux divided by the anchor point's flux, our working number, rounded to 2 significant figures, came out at -0.18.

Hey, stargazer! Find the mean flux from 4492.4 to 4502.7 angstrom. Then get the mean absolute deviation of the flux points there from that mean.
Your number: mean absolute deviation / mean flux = 0.030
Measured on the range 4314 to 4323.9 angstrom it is 0.082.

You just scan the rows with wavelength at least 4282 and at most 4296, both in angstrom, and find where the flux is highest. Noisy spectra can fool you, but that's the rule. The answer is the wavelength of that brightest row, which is 4283.27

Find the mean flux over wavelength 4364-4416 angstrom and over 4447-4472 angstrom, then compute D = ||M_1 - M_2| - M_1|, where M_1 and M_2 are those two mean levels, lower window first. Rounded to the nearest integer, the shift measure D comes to 68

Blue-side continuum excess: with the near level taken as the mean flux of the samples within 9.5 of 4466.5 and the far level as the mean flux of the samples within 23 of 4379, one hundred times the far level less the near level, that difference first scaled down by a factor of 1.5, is -488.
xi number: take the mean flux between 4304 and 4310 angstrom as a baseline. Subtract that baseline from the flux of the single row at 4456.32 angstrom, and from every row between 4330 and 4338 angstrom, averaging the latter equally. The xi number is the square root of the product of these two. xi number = 27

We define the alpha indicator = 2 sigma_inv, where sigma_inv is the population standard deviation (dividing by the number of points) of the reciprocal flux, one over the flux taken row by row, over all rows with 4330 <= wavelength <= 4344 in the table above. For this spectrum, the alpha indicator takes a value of 0.0045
